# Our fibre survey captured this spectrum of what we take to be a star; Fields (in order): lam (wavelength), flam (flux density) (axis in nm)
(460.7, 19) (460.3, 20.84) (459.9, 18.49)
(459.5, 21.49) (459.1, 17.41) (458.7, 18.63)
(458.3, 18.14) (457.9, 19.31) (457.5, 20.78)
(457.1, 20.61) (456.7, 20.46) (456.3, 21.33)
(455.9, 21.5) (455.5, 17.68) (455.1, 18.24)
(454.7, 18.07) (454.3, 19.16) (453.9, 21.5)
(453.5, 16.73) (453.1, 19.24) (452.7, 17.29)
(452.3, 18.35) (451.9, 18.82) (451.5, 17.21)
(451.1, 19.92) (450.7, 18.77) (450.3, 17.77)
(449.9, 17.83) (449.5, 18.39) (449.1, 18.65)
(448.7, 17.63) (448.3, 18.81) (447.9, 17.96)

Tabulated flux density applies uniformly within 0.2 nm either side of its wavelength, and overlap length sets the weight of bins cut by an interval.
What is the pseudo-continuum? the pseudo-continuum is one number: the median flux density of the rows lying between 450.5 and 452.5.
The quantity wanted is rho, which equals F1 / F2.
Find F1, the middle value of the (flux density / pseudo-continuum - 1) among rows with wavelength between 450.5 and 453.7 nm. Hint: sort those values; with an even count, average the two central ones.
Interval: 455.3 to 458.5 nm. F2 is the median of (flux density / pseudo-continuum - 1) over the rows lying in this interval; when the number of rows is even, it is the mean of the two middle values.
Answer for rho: 0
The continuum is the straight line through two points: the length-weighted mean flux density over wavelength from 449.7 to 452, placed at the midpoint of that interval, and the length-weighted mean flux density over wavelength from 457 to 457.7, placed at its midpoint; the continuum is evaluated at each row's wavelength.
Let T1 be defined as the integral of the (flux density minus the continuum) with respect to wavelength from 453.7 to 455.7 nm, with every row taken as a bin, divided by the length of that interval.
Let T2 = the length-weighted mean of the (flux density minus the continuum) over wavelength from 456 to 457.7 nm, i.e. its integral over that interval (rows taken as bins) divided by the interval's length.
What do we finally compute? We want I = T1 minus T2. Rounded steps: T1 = -0.8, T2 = 0.3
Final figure -1.1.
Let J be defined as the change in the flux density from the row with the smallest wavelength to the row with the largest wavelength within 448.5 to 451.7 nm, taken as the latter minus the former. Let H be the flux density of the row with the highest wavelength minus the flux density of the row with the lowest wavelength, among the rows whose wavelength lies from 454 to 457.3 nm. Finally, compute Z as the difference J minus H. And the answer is -1.9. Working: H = 1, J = 0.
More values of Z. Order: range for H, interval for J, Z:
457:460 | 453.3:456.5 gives 6.7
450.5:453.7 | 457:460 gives -0.1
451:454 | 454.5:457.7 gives 1.1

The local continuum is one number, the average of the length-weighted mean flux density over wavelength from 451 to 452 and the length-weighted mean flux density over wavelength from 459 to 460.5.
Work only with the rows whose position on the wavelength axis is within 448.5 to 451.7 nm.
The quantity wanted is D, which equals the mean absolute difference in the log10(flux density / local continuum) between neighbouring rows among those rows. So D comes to 0.023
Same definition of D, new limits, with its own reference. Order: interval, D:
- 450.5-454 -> 0.048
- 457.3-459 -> 0.024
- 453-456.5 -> 0.044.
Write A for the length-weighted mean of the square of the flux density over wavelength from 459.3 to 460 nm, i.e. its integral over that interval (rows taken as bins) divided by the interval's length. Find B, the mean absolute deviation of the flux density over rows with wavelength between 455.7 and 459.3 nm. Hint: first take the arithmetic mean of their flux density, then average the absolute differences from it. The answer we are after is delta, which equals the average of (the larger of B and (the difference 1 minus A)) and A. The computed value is 206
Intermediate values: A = 410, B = 1.27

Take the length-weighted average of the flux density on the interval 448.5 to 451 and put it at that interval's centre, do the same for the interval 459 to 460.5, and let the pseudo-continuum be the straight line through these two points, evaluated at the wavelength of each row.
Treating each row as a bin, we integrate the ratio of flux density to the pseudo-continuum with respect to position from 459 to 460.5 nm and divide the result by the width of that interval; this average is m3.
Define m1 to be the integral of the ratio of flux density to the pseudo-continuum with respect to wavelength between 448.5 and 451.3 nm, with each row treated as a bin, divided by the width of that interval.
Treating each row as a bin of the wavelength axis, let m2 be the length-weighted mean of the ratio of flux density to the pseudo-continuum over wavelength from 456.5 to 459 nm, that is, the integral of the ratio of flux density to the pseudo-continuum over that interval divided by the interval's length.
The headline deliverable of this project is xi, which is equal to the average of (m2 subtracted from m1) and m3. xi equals 0.500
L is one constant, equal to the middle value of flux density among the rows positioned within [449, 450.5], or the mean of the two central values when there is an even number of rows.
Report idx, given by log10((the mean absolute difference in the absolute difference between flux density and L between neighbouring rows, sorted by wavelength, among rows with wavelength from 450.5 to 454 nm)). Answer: -0.13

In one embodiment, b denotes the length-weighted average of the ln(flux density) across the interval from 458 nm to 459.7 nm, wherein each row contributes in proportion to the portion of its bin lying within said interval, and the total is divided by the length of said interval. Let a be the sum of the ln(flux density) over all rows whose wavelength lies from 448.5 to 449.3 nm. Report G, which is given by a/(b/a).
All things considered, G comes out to 11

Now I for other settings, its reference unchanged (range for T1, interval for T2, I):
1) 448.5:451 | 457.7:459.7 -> 2.5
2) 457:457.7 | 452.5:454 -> 0.7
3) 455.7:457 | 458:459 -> 3.4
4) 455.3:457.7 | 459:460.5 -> 1.9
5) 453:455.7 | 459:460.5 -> 0.9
